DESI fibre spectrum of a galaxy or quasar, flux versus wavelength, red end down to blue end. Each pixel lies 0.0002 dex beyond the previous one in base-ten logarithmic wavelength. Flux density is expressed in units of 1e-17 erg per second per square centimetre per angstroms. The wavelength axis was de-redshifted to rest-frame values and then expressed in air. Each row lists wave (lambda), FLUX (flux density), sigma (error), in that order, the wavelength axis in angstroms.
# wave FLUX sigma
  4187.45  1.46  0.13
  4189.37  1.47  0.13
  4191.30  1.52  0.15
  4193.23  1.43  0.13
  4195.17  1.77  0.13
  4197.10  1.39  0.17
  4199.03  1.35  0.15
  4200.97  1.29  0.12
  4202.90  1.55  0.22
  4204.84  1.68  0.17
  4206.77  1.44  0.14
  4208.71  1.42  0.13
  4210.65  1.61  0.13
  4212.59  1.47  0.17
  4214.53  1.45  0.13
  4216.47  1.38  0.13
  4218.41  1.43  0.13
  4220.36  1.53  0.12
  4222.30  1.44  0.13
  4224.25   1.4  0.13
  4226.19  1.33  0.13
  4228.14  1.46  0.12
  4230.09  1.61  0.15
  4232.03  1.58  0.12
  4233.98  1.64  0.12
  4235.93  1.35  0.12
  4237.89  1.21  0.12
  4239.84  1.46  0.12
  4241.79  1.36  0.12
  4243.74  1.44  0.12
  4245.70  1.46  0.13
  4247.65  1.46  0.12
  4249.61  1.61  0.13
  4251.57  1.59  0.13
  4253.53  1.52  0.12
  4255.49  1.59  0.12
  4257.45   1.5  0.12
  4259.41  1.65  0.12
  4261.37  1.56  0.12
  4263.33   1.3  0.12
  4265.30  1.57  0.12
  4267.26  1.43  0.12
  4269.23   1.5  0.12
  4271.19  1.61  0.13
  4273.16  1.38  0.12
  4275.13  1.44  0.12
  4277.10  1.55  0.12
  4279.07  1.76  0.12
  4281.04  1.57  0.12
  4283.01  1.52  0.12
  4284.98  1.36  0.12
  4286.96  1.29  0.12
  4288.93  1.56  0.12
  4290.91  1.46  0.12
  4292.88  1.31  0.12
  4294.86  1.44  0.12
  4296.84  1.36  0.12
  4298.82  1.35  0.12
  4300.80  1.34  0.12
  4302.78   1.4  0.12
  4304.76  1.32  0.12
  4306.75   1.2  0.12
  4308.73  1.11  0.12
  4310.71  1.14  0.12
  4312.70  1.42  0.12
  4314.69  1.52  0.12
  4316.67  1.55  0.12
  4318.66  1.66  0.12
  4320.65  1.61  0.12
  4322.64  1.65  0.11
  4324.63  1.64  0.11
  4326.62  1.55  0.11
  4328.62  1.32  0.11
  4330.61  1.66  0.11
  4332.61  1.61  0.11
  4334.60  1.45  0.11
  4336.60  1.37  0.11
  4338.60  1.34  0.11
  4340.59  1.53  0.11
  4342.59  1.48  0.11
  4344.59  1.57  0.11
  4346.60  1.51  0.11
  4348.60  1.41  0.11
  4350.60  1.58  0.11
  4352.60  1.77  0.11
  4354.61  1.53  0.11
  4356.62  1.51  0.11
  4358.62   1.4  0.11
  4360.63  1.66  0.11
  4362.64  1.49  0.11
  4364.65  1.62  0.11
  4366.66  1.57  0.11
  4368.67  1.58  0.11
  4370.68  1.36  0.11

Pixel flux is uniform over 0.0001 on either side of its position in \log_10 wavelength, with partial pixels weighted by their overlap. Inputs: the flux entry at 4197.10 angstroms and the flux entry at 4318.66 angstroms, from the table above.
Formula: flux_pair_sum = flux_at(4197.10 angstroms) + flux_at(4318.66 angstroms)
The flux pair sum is 3.05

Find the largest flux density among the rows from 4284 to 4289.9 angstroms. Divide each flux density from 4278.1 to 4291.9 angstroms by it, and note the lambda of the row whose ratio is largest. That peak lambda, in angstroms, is 4279.07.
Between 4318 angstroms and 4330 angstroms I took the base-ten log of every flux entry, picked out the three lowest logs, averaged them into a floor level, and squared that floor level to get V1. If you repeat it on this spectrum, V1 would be 0.030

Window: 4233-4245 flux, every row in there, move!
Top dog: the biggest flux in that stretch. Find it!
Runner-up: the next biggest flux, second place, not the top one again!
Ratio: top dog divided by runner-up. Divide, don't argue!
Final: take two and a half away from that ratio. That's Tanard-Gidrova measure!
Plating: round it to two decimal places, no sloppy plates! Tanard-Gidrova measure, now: -1.38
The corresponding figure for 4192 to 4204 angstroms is -1.36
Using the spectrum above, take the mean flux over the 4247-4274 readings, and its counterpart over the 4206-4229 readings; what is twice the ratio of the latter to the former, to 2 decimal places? 1.90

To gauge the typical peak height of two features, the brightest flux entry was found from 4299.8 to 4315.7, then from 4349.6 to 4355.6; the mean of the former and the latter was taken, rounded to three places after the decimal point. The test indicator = 1.645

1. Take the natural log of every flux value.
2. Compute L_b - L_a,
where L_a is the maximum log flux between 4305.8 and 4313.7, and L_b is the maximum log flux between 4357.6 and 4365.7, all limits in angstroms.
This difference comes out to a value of 0.156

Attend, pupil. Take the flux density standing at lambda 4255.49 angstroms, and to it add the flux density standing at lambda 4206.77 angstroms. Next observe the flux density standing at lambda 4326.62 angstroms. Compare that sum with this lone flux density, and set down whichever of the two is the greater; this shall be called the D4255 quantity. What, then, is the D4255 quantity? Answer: 3.0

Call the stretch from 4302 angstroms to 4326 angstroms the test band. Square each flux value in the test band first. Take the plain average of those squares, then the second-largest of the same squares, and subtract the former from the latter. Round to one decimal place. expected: 0.6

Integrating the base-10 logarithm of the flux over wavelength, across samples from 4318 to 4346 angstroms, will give 5.13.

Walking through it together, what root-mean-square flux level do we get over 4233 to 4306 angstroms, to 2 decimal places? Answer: 1.47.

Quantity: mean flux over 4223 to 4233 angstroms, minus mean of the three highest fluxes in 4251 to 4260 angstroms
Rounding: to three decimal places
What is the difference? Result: -0.134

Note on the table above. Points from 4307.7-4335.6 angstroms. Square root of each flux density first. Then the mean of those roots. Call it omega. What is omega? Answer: 1.22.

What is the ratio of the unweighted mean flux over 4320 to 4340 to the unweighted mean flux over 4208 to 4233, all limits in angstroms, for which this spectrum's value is 1.03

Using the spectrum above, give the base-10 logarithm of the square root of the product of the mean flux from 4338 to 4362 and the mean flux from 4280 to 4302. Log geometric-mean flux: 0.167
